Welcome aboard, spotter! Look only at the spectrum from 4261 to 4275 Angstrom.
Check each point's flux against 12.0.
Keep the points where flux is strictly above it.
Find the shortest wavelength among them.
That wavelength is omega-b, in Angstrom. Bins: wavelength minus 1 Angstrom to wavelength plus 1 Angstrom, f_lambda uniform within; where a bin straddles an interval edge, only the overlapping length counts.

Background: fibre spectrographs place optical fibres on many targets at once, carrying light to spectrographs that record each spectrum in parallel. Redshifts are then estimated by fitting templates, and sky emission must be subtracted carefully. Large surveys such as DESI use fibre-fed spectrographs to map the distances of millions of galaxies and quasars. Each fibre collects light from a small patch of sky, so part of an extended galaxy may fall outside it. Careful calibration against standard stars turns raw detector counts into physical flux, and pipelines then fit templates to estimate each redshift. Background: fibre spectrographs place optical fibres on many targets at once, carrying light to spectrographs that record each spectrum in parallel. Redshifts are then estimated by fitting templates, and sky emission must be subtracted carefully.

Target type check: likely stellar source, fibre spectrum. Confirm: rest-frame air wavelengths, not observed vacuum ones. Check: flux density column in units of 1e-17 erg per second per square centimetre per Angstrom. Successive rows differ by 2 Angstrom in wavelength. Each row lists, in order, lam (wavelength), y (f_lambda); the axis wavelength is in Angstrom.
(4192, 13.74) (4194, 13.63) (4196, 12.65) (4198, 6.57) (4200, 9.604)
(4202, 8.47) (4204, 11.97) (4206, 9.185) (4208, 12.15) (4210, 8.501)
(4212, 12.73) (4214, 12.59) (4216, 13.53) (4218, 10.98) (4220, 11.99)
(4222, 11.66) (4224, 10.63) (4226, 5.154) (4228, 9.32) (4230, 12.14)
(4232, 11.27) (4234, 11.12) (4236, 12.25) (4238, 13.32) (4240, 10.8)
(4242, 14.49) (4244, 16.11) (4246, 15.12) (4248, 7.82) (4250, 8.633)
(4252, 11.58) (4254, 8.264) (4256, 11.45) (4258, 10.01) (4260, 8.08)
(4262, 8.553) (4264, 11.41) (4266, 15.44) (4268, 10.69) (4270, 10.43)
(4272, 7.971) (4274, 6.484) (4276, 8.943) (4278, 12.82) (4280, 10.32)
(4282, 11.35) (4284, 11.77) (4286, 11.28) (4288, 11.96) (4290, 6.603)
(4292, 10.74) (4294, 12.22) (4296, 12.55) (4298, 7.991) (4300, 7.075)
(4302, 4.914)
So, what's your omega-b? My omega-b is 4266 Angstrom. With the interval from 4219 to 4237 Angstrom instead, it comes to 4230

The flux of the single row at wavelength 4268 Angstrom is 10.69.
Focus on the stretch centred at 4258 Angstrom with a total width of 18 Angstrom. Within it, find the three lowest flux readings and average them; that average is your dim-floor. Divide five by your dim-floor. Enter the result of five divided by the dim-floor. 0.602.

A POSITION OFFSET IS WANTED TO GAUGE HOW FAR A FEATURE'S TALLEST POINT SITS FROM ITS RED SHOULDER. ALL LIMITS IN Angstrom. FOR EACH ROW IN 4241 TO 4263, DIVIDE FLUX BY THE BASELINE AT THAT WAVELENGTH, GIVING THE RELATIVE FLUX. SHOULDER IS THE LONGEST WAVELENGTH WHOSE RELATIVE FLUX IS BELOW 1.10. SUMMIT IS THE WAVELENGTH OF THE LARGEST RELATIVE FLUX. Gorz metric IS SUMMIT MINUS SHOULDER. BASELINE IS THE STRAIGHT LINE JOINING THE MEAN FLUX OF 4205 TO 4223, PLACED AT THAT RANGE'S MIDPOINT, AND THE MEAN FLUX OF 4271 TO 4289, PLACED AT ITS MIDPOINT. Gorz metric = -18 Angstrom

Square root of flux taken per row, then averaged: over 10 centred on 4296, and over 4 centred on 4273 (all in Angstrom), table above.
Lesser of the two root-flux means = 2.68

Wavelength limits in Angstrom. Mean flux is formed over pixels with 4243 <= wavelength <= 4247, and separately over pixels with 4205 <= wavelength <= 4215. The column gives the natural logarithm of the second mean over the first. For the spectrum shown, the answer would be -0.3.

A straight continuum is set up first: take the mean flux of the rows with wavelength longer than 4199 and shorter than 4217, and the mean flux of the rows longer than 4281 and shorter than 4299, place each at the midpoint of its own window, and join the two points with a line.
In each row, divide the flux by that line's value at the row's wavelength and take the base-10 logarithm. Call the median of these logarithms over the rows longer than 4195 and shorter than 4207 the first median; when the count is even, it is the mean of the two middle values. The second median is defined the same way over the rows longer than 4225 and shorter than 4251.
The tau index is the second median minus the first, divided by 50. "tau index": 0.0017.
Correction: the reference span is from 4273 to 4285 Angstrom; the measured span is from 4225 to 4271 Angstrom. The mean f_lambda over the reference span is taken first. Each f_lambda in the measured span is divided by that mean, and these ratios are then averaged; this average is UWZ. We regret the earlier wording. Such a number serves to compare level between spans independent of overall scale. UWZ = 1.07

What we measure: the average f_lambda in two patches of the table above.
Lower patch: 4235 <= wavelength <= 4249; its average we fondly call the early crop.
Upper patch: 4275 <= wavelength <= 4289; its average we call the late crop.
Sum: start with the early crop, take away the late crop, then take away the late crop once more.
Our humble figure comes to -9.6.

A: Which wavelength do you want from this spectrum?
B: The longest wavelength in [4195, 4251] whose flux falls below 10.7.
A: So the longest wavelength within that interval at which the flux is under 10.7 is 4250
